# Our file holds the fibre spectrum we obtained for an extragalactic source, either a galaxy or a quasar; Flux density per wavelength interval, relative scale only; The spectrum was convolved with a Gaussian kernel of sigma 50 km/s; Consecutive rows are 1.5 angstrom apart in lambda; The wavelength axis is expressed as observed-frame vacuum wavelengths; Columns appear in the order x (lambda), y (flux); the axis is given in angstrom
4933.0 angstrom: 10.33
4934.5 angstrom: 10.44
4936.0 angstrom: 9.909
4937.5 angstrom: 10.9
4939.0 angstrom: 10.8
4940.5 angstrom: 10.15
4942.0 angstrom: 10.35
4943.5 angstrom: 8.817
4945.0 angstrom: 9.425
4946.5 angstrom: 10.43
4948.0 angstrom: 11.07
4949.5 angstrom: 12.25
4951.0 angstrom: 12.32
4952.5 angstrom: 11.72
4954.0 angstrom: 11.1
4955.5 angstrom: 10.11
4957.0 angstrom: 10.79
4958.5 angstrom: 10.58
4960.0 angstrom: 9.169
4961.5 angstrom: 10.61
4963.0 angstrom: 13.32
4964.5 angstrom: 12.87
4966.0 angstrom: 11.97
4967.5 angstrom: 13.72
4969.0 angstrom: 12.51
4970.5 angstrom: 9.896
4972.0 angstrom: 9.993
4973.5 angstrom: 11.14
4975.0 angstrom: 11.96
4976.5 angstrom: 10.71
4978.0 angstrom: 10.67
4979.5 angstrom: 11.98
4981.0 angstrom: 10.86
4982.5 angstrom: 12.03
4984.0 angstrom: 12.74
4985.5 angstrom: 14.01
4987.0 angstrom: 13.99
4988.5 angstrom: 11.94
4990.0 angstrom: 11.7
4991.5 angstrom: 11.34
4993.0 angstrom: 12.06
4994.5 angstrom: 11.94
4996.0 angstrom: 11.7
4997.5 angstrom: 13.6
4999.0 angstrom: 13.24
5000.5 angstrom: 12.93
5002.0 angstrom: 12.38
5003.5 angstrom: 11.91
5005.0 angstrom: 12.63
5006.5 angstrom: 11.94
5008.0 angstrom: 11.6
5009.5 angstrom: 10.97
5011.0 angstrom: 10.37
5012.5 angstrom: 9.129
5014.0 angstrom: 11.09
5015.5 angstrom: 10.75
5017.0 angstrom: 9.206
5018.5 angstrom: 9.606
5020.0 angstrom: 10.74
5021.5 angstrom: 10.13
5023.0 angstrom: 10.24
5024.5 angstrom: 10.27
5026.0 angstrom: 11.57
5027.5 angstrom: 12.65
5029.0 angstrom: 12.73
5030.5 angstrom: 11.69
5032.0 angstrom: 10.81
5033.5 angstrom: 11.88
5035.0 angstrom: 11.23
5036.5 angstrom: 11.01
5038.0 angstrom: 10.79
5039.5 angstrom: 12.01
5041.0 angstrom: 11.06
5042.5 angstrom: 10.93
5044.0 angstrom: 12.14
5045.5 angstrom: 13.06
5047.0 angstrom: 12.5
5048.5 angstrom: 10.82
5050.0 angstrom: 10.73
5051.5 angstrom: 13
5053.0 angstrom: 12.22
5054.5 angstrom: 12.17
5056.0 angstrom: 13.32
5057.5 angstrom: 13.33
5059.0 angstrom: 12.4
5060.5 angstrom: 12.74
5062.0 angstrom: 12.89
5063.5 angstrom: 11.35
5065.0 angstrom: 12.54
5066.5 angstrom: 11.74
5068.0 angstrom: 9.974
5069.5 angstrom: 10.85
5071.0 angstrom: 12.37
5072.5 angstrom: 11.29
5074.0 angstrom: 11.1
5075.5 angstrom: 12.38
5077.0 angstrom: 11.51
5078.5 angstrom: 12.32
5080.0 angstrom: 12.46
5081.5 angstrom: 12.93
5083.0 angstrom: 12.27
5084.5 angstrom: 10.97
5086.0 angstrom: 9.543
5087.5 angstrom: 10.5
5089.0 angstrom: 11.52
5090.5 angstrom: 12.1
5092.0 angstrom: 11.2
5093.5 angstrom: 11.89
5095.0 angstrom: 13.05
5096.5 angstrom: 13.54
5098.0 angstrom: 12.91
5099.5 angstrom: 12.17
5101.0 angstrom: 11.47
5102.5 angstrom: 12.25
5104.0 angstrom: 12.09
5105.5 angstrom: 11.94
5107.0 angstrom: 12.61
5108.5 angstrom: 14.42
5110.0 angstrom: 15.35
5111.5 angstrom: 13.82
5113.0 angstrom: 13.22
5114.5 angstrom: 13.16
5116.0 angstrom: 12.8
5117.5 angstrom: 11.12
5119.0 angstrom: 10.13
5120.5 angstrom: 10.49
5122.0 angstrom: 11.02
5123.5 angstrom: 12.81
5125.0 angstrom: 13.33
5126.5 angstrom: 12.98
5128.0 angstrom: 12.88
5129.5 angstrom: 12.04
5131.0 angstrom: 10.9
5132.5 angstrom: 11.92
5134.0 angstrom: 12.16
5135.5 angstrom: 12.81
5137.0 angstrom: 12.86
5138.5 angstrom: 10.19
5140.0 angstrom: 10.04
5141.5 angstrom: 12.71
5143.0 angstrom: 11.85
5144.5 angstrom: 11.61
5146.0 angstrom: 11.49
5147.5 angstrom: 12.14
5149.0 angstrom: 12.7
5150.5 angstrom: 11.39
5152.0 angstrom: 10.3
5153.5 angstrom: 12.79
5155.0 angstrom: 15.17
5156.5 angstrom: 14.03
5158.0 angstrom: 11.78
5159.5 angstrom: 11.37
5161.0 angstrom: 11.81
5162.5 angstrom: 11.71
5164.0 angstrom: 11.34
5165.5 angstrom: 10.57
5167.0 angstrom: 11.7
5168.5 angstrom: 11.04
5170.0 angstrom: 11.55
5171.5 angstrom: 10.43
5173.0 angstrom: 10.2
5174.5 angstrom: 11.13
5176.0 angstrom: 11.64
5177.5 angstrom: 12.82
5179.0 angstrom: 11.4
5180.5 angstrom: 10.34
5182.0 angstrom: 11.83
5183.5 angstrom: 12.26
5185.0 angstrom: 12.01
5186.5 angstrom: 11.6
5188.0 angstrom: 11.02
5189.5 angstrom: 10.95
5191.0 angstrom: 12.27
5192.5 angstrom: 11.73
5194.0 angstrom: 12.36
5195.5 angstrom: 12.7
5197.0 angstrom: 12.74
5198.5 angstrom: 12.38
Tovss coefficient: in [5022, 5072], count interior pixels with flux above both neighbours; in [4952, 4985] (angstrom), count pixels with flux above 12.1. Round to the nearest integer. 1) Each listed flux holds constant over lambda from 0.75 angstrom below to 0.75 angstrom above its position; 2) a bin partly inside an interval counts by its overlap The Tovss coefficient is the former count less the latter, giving 3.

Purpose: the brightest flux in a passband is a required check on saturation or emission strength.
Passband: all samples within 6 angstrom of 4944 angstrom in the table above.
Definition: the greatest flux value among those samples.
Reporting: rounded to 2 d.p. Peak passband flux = 12.25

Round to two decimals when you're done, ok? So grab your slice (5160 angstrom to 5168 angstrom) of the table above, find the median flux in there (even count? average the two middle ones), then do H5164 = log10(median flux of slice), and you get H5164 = 1.07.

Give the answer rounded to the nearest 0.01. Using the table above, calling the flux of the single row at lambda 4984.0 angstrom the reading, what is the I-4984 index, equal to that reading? 12.74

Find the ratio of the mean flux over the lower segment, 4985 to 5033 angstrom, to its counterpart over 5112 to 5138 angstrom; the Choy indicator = 0.95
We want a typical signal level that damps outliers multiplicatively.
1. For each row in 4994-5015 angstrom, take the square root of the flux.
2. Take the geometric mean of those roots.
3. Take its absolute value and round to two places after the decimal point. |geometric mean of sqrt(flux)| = 3.43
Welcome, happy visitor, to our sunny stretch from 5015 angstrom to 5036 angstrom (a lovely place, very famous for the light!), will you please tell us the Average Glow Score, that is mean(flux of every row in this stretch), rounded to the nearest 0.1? 11.0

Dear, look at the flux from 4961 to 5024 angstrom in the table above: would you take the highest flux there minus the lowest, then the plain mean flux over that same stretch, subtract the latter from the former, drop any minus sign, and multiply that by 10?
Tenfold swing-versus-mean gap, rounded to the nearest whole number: 67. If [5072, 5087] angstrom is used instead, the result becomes 83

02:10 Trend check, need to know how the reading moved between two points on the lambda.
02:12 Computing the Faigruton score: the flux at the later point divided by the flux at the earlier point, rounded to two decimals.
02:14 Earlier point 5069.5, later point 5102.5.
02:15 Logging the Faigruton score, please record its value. 1.13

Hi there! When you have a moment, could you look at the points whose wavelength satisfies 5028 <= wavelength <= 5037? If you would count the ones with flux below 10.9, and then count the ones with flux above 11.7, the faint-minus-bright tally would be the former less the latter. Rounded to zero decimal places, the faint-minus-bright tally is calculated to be -1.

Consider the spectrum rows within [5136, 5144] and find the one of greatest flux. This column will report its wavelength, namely 5137.0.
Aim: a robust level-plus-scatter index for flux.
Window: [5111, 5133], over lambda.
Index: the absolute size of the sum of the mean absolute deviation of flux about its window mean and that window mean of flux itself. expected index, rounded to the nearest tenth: 13.2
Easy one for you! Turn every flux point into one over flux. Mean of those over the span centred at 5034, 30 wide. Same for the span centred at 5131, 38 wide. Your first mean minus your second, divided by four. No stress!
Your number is 0.0010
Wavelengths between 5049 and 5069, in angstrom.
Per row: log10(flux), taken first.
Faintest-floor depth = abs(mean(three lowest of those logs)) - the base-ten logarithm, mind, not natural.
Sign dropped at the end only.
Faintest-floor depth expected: 1.03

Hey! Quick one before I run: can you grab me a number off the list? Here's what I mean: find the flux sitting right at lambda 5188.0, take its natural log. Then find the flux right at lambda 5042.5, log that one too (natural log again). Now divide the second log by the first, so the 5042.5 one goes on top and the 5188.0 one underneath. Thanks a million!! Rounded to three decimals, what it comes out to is 0.997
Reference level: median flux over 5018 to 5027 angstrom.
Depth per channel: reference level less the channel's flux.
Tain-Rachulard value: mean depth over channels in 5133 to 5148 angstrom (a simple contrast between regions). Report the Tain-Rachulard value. -1.5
